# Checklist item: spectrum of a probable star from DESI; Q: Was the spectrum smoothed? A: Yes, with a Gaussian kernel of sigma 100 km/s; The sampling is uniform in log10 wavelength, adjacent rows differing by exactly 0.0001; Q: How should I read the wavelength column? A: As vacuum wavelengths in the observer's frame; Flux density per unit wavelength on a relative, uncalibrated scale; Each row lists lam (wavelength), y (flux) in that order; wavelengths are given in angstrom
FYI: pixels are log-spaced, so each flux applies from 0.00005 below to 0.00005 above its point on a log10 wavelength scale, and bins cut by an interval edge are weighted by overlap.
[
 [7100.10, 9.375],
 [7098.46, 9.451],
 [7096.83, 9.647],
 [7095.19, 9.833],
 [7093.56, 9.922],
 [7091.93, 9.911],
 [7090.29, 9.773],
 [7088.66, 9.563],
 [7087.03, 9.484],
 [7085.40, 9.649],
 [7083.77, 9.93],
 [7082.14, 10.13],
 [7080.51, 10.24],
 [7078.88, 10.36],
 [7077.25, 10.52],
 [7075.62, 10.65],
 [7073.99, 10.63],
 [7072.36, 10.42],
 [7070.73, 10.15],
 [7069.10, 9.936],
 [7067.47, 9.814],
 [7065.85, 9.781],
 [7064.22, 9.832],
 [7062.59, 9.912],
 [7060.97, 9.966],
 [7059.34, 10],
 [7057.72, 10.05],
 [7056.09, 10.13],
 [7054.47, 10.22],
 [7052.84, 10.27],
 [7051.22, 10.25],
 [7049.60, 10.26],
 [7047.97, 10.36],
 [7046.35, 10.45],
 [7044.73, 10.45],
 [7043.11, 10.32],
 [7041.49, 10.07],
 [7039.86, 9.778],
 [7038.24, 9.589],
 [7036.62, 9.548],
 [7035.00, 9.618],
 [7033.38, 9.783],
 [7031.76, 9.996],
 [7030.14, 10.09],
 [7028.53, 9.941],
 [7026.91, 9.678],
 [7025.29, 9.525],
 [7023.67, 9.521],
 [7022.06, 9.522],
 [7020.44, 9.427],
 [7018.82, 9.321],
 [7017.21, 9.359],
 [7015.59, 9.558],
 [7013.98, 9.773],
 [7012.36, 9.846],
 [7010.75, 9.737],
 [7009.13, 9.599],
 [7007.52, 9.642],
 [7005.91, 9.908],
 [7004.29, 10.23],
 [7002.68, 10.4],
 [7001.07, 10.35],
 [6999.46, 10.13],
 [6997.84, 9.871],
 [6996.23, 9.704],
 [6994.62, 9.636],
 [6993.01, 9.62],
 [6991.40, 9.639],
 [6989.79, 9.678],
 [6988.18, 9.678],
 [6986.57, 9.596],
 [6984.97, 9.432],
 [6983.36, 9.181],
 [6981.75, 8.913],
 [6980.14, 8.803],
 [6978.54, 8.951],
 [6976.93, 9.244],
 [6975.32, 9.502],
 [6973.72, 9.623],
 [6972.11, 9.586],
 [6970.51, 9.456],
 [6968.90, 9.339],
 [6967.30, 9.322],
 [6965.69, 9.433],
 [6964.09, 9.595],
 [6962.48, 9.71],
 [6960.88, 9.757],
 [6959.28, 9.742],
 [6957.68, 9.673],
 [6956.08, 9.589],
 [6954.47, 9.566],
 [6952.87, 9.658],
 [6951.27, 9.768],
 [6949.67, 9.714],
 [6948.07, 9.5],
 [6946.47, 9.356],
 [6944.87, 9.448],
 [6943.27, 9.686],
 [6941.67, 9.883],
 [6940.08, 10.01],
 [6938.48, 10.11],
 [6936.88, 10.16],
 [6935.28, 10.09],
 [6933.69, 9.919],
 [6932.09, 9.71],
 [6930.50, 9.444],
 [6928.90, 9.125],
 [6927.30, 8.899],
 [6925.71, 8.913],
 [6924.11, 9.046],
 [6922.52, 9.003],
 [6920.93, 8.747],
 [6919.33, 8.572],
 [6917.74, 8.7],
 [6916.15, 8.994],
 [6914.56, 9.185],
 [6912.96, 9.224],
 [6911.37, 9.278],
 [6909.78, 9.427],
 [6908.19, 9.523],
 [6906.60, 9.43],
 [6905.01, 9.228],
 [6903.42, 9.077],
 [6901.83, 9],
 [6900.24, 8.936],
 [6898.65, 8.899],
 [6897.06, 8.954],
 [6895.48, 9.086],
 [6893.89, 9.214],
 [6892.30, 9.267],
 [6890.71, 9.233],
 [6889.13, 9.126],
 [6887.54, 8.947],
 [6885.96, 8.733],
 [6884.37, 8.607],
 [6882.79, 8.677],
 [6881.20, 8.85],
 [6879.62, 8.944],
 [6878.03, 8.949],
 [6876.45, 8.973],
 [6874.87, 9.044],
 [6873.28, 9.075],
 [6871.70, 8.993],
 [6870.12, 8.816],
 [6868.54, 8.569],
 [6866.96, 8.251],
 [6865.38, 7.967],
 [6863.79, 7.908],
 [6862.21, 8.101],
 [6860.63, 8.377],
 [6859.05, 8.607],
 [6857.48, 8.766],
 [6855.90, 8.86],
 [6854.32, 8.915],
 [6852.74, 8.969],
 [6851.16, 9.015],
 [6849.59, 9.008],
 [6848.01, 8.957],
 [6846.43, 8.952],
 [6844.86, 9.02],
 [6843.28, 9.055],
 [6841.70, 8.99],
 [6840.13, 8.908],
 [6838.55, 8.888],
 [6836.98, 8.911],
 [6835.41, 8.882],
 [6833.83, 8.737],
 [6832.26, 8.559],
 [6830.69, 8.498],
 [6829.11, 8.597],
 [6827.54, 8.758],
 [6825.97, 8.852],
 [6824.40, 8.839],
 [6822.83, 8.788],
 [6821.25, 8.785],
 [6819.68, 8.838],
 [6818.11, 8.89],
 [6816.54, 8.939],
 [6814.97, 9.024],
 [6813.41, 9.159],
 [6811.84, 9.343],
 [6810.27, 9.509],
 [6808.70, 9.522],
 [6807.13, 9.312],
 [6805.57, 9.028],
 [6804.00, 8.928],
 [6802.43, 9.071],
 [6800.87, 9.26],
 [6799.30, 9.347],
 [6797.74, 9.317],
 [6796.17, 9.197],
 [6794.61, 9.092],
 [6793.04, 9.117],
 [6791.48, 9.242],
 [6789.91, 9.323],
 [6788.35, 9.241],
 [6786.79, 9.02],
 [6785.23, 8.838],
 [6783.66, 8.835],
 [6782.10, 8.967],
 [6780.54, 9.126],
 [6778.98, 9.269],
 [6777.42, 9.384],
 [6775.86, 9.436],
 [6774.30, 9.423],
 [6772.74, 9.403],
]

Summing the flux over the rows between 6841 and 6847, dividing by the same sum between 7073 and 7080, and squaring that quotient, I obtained 0.73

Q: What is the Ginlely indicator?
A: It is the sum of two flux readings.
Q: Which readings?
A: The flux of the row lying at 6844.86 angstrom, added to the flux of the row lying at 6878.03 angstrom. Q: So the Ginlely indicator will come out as 18.0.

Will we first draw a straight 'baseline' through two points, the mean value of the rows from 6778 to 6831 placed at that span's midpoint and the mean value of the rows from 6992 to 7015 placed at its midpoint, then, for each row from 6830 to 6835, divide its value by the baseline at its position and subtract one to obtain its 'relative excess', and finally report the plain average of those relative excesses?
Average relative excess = -0.06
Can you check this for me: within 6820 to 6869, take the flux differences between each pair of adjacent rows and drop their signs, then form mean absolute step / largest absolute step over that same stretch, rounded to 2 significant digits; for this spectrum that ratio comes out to 0.31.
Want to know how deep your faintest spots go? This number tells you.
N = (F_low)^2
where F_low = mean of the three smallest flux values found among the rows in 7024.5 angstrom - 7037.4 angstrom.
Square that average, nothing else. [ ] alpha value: 91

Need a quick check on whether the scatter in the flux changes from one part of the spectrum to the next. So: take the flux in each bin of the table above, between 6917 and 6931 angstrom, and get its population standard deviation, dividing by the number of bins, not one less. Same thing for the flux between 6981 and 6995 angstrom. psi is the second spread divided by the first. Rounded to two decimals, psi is 1.03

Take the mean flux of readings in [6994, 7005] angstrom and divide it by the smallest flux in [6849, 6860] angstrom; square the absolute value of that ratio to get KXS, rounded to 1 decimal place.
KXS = 1.4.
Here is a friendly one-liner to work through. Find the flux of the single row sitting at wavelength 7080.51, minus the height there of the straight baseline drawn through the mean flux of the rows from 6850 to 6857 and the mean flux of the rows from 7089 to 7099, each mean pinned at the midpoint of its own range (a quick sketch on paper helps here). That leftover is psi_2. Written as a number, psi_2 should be 0.5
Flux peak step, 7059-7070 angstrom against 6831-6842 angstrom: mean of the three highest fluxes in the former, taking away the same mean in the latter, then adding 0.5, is 1.5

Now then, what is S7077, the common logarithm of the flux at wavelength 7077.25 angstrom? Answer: 1.02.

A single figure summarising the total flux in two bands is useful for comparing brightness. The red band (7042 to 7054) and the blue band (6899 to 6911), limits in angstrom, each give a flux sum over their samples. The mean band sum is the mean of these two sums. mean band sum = 68.5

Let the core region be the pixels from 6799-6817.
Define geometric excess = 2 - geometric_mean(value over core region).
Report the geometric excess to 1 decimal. -7.2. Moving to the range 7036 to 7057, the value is -8.1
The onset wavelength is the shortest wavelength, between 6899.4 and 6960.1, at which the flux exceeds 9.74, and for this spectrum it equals 6933.69 angstrom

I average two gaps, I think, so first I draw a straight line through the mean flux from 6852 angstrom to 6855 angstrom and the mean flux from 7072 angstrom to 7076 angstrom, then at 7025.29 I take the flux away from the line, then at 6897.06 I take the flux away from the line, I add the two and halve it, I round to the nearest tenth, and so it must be 0.5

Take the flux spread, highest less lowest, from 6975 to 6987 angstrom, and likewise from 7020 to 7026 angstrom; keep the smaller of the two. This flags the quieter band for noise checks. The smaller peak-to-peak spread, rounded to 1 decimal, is 0.1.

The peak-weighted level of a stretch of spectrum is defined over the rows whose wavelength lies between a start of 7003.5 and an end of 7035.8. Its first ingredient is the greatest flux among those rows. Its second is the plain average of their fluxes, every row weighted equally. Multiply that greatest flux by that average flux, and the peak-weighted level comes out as 99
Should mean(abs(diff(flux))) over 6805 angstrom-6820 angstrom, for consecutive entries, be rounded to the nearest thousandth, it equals 0.131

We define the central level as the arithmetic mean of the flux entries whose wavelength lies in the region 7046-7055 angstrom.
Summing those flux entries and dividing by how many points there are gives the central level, 10.3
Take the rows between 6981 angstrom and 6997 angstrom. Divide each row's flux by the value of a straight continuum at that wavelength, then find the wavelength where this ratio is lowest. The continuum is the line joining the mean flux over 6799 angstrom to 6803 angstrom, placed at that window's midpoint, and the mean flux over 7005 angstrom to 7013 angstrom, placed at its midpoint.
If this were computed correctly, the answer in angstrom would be 6981.75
